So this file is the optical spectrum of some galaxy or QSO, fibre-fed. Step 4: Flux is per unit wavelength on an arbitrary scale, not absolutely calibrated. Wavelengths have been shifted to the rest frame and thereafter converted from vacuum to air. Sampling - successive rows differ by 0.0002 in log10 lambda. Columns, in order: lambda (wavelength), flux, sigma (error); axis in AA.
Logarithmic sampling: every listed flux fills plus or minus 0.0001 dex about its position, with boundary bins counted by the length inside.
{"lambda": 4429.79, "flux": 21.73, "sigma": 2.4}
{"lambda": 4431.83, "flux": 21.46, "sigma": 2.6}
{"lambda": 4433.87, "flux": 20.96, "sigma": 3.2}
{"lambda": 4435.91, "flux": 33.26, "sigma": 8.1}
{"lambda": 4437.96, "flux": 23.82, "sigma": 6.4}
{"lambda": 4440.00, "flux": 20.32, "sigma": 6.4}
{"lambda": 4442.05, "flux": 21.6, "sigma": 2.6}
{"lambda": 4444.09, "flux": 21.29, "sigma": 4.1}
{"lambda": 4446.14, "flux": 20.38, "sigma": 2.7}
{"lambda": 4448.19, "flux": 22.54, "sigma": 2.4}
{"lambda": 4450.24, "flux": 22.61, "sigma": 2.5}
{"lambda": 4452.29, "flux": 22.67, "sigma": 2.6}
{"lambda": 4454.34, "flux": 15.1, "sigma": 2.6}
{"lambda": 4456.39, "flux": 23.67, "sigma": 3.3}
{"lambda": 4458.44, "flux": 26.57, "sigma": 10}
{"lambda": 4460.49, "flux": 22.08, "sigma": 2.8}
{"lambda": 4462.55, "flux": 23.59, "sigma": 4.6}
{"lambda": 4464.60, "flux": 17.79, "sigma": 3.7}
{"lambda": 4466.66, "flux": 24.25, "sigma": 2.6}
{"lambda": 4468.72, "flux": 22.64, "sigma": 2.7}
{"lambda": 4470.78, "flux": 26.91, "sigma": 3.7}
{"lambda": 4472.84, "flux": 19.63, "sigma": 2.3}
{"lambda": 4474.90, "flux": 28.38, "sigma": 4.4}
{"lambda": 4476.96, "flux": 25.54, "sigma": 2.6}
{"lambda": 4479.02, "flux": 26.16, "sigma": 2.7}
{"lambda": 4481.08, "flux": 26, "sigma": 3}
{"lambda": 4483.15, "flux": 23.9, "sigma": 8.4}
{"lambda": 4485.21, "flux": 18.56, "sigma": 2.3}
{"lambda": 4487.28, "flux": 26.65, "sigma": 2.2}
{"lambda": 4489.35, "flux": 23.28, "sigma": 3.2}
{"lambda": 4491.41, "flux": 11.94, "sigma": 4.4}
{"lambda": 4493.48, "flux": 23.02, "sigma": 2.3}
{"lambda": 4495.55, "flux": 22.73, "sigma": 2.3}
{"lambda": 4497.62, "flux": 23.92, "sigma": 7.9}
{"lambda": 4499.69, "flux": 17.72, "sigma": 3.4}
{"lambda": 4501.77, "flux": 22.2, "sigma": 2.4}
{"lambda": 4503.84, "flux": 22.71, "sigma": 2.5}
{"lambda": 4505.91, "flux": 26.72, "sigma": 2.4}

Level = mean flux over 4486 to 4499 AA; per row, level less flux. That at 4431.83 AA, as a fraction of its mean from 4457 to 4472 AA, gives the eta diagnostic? 0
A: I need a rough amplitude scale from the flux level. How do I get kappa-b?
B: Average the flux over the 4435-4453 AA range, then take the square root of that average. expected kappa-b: 4.81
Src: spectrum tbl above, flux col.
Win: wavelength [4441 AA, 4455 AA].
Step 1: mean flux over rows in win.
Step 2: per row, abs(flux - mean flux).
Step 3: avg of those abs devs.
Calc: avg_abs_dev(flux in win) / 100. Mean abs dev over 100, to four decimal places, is 0.0180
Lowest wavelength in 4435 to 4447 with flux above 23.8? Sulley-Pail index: 4435.91 AA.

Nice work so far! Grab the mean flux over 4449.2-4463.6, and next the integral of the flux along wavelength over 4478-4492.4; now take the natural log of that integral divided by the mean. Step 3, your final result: 2.67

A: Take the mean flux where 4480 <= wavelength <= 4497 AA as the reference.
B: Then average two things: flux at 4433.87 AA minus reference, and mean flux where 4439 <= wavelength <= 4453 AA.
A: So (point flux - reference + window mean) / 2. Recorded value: 10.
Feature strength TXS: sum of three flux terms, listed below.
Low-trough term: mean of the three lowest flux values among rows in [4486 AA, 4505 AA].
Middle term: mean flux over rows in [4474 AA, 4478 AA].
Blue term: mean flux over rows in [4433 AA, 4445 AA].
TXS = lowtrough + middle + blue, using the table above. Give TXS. 68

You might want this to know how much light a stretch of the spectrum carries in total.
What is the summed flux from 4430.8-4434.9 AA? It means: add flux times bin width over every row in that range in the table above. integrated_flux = 87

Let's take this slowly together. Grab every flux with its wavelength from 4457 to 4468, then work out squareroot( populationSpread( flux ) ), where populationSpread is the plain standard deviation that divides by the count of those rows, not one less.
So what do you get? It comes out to 1.71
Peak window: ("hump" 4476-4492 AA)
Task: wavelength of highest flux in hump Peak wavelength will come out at 4487.28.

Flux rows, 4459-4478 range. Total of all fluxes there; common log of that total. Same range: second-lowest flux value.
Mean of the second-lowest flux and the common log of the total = 11.0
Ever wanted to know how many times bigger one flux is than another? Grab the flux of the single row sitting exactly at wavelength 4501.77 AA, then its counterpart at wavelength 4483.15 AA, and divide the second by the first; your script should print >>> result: 1.08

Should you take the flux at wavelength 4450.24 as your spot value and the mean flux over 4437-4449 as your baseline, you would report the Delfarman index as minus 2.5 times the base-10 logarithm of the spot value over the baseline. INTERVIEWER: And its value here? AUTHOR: -0.05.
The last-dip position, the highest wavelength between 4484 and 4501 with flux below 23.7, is 4499.69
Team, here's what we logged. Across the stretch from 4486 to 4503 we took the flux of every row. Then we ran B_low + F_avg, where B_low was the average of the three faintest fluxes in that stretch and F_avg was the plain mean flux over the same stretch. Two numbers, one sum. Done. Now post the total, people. 39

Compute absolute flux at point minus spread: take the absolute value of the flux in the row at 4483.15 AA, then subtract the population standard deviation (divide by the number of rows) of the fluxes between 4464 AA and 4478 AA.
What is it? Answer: 20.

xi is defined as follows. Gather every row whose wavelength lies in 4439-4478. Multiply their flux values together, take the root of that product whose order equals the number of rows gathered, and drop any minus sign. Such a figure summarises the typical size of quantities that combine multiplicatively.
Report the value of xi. 22.3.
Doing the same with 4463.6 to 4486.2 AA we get 23.4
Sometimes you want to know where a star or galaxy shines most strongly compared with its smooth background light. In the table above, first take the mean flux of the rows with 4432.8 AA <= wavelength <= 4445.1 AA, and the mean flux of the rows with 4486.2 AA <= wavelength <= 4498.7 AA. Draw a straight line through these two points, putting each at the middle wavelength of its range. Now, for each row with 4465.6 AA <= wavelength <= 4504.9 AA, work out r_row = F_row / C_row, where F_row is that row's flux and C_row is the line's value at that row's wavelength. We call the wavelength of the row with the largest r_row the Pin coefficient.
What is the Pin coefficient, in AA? 4474.90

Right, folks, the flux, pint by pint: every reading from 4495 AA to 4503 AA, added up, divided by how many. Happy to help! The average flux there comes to 21.6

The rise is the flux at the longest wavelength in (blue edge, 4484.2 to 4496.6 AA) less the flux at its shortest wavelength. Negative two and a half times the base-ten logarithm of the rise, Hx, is -1.6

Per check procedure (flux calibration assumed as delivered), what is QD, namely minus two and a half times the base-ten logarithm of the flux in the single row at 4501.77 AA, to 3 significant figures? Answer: -3.37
